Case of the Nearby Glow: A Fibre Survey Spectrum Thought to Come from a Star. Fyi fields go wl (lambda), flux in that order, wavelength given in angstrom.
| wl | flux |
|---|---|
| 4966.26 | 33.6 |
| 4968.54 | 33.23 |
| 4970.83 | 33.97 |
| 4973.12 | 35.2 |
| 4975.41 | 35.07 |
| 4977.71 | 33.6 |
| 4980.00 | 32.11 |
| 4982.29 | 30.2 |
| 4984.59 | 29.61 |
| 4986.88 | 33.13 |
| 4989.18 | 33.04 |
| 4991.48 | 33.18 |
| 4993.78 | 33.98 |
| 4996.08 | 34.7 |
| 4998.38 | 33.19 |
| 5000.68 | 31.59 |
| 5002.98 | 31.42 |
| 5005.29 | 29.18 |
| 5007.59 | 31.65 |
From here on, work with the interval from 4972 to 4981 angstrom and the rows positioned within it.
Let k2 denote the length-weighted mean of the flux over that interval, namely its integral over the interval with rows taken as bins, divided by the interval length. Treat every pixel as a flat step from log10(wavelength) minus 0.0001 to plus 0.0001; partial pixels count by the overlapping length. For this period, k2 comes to 34.0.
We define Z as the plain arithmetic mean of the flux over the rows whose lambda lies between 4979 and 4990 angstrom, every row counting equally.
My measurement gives 31.6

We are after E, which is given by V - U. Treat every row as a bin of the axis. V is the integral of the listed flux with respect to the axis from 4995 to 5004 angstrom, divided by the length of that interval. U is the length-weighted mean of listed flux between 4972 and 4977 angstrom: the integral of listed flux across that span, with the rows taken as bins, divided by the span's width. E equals -2.2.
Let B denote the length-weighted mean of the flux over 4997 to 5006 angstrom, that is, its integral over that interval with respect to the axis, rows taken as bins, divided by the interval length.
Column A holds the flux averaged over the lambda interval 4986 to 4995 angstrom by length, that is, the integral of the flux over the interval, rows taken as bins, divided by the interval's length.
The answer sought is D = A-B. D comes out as 1.8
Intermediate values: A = 33.3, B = 31.5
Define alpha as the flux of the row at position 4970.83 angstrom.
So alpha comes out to 33.97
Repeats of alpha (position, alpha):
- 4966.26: 33.6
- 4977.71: 33.6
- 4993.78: 33.98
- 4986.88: 33.13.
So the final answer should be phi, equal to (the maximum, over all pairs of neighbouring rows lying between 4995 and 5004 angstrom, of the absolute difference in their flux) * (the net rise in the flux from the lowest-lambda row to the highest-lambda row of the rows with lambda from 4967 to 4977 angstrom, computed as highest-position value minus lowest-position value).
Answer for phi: 2.9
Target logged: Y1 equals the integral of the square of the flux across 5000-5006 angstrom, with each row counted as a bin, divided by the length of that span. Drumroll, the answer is 948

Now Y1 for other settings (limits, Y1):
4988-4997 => 1135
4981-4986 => 910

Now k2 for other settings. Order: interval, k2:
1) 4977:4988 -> 31.7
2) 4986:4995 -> 33.3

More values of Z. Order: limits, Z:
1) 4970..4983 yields 33.4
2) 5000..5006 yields 30.7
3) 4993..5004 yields 33.0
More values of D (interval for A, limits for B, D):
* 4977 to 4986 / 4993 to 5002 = -2.0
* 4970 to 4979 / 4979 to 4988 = 3.2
